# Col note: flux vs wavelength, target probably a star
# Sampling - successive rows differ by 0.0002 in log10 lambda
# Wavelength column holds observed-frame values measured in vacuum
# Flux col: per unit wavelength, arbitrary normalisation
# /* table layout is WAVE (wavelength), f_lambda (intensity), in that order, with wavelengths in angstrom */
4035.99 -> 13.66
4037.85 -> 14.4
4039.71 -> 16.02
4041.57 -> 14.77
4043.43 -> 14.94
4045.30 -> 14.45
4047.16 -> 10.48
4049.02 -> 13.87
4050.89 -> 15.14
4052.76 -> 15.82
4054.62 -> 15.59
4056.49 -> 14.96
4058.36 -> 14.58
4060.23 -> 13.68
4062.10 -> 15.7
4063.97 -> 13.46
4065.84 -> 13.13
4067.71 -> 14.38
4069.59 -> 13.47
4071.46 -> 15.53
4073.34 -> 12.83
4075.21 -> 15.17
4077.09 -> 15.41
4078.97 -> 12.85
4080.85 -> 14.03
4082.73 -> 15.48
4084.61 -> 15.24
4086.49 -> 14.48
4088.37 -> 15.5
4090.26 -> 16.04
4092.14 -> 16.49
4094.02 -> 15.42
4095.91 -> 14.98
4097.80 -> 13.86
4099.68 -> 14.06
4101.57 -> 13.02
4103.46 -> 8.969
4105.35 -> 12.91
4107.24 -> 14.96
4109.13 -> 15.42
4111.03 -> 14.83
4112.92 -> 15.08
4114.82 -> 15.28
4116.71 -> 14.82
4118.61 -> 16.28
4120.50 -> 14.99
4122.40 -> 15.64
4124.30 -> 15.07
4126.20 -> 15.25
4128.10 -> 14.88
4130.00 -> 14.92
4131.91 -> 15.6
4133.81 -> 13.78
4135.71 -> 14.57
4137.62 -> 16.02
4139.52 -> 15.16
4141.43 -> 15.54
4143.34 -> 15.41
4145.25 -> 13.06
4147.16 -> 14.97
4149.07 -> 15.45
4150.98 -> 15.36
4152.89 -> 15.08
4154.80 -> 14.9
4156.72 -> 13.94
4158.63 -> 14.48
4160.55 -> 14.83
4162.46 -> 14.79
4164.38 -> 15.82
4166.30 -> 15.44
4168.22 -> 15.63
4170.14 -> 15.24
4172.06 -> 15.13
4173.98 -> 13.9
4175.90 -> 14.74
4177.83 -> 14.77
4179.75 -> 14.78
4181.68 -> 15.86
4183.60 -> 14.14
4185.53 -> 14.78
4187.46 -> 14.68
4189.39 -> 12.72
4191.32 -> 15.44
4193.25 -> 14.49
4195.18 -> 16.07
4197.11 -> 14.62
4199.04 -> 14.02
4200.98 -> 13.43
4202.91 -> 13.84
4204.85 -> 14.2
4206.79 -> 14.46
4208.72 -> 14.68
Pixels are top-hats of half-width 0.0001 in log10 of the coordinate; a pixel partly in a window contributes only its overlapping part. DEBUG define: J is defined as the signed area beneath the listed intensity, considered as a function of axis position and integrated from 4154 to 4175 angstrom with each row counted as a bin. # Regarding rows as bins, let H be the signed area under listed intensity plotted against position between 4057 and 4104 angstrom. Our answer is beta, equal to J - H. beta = -362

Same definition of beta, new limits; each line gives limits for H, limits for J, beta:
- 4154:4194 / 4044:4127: 613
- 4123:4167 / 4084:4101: -402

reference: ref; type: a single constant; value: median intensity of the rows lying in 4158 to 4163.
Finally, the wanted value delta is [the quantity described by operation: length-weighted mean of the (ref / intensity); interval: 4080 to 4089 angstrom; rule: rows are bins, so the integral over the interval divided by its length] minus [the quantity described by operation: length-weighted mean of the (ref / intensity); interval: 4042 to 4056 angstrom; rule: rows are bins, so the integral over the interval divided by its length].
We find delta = -0.05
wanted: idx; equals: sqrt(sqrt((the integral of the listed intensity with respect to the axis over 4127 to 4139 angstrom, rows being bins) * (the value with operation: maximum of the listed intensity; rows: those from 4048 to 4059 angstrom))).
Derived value 7.30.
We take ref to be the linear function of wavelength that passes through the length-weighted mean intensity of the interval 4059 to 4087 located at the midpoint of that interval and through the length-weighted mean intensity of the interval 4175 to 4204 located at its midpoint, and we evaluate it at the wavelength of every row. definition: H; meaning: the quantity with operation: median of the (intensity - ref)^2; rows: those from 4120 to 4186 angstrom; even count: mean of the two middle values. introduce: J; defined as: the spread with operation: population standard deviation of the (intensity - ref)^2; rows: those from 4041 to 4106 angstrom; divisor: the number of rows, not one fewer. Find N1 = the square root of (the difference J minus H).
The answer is 2.2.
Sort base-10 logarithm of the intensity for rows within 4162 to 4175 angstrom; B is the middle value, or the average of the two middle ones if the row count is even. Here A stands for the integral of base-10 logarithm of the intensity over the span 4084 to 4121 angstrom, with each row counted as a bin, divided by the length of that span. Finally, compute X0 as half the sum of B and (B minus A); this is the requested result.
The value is 0.602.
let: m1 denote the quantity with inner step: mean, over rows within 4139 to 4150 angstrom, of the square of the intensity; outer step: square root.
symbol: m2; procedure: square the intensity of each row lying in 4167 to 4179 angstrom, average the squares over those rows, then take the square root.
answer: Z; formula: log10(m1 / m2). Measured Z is 0.001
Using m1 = 15.0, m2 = 14.91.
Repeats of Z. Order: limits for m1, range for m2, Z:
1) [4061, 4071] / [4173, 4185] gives -0.020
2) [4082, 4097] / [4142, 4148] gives 0.027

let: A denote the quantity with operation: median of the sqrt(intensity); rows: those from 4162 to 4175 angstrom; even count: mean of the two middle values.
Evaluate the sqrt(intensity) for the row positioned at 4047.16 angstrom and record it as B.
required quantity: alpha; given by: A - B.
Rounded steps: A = 3.90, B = 3.24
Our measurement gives 0.67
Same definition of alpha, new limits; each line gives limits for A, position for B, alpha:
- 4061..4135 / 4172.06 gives -0.02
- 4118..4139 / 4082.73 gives -0.05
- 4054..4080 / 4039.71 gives -0.20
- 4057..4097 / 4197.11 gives 0.05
